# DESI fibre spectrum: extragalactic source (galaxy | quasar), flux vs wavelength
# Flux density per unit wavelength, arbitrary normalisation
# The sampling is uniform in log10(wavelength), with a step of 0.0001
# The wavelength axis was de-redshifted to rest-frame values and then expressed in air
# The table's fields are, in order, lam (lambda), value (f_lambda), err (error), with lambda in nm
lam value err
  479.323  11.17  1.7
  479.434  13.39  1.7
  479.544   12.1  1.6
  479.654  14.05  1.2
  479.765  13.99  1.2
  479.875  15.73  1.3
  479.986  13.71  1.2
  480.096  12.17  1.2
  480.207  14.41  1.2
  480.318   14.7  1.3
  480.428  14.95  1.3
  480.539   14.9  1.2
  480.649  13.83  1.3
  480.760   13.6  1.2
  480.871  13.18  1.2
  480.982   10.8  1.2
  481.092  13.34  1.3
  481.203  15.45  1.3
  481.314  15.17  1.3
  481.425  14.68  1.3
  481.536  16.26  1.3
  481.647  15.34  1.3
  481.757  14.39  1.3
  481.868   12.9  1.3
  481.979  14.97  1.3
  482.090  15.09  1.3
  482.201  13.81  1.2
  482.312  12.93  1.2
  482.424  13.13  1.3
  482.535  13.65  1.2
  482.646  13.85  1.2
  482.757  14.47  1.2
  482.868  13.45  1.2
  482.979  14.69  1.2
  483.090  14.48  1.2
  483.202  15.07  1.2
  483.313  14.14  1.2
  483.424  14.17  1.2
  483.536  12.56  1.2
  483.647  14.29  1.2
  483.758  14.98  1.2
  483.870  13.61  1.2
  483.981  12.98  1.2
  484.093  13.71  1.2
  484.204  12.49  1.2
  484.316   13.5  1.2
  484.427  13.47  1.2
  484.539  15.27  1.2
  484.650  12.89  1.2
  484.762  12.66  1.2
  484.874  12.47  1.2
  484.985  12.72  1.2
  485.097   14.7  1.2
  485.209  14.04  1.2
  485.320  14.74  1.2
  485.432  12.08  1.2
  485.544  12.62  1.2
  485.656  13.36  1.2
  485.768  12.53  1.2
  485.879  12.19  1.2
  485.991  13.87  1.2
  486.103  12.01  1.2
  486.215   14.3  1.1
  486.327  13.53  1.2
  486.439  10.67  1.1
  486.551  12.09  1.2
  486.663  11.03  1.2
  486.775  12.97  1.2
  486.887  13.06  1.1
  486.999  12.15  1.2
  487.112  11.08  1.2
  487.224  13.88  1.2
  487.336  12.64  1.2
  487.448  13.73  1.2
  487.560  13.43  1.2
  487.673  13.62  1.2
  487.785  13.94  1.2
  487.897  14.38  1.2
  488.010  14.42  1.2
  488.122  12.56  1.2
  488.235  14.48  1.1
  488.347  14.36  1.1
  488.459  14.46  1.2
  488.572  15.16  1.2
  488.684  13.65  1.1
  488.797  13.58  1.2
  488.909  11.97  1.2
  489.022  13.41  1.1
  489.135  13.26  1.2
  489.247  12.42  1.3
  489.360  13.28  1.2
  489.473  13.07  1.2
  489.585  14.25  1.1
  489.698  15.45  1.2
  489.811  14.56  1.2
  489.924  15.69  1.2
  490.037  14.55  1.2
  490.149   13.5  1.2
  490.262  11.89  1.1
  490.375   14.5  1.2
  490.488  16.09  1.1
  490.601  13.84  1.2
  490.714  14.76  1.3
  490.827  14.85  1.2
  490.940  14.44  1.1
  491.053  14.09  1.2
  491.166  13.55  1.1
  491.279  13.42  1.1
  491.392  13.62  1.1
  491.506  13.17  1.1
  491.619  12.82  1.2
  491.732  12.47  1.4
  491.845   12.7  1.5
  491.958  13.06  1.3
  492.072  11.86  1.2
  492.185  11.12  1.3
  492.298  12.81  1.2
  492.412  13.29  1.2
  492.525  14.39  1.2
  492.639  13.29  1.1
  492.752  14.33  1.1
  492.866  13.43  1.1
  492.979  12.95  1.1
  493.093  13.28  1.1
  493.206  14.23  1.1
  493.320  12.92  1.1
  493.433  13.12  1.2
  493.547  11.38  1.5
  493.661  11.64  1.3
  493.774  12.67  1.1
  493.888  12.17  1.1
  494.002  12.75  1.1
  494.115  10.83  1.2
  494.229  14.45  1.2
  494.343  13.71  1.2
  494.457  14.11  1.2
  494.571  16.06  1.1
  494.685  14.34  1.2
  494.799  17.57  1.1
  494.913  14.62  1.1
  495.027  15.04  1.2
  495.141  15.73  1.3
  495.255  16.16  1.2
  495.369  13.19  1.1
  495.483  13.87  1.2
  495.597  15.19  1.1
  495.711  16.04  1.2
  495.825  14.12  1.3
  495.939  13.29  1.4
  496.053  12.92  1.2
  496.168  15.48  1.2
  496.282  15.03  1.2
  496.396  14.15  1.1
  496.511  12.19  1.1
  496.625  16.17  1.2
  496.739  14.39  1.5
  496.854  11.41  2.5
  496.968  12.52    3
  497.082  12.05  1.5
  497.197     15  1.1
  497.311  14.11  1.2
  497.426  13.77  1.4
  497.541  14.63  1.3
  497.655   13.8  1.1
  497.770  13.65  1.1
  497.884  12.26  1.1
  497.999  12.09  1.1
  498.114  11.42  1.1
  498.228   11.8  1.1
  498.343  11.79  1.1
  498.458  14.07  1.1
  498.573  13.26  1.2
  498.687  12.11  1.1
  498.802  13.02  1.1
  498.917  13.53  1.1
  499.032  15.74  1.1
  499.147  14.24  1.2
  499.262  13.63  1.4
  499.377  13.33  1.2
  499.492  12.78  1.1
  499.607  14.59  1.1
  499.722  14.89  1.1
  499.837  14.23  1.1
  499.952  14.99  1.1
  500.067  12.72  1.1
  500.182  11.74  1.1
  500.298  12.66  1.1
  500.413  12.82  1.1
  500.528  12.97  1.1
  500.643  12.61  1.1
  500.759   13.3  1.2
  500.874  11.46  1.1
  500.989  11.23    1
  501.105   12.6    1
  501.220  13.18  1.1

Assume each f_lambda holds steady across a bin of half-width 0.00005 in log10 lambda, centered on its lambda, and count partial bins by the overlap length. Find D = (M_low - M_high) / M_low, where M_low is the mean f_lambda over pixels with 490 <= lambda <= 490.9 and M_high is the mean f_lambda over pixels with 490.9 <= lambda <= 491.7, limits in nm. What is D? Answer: 0.05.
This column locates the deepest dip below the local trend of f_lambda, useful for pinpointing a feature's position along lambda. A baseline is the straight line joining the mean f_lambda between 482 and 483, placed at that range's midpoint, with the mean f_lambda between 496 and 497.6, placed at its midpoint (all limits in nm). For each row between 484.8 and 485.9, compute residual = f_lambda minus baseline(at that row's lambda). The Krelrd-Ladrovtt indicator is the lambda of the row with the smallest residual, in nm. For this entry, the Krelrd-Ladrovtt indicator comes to 485.432 nm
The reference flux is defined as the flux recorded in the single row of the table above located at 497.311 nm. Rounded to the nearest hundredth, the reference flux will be 14.11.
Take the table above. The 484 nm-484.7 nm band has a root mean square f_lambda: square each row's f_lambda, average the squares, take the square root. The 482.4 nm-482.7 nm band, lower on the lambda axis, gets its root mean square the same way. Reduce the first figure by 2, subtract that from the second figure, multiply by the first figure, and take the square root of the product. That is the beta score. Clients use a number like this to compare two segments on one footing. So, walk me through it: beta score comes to 5.2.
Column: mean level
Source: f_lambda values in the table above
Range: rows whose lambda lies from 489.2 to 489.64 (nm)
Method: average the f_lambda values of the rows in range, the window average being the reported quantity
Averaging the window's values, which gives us 13.3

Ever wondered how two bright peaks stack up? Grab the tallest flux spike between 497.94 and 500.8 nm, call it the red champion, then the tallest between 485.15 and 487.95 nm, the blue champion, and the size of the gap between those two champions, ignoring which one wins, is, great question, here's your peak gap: 1.0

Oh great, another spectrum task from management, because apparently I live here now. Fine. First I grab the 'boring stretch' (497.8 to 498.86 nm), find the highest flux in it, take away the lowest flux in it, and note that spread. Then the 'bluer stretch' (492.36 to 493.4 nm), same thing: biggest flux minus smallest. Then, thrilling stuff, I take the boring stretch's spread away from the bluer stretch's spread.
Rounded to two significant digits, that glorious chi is -1.2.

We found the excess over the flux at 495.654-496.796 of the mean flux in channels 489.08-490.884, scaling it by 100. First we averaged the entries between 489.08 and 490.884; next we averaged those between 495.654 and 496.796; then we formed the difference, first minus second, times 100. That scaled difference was -26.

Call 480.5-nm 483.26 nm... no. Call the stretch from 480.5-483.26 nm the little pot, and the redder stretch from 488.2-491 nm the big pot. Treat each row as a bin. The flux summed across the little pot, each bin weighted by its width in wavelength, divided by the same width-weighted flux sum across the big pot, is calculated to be 0.99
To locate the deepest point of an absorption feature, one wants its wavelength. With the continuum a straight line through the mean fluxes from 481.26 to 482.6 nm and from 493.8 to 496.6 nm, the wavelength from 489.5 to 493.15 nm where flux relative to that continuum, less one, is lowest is 492.185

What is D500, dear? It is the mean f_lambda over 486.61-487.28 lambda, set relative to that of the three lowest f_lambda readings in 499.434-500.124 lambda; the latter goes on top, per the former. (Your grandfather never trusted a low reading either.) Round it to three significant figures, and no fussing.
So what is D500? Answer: 1.07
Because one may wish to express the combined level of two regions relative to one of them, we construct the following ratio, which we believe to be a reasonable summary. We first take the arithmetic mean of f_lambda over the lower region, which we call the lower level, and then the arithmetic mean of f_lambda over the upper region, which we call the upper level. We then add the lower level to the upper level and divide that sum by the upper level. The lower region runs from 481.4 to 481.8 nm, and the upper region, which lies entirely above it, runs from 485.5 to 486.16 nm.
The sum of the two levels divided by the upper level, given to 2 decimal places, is 2.19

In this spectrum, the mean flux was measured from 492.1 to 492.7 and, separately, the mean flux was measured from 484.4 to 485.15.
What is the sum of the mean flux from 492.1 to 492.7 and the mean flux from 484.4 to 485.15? 26.4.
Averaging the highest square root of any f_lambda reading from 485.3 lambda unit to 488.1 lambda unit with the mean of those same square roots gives 3.72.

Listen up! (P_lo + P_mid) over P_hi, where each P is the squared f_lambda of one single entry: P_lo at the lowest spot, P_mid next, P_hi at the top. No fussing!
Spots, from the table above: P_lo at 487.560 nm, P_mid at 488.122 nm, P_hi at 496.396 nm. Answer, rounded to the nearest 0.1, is 1.7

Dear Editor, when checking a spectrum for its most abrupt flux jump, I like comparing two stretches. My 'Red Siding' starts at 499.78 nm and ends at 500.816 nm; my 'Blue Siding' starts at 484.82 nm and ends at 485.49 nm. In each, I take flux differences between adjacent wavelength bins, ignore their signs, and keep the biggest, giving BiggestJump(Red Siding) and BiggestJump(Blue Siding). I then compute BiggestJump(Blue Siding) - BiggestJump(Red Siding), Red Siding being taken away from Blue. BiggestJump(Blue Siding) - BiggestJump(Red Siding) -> 0.39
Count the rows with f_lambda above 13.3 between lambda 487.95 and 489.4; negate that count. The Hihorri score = -8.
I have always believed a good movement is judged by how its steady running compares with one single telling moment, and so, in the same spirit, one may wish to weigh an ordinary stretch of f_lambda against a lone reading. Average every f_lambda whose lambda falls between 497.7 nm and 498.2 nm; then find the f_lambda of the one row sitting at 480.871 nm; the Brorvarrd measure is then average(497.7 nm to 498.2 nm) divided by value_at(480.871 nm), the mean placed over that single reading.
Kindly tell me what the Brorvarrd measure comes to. 0.94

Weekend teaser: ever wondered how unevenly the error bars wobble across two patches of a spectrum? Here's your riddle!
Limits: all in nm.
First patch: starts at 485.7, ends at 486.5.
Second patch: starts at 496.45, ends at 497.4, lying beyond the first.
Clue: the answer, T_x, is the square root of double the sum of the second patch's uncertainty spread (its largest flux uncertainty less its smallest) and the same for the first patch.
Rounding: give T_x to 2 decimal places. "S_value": 2.00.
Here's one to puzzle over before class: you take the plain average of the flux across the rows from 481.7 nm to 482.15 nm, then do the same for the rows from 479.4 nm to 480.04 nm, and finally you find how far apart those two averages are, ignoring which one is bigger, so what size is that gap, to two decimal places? 0.51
